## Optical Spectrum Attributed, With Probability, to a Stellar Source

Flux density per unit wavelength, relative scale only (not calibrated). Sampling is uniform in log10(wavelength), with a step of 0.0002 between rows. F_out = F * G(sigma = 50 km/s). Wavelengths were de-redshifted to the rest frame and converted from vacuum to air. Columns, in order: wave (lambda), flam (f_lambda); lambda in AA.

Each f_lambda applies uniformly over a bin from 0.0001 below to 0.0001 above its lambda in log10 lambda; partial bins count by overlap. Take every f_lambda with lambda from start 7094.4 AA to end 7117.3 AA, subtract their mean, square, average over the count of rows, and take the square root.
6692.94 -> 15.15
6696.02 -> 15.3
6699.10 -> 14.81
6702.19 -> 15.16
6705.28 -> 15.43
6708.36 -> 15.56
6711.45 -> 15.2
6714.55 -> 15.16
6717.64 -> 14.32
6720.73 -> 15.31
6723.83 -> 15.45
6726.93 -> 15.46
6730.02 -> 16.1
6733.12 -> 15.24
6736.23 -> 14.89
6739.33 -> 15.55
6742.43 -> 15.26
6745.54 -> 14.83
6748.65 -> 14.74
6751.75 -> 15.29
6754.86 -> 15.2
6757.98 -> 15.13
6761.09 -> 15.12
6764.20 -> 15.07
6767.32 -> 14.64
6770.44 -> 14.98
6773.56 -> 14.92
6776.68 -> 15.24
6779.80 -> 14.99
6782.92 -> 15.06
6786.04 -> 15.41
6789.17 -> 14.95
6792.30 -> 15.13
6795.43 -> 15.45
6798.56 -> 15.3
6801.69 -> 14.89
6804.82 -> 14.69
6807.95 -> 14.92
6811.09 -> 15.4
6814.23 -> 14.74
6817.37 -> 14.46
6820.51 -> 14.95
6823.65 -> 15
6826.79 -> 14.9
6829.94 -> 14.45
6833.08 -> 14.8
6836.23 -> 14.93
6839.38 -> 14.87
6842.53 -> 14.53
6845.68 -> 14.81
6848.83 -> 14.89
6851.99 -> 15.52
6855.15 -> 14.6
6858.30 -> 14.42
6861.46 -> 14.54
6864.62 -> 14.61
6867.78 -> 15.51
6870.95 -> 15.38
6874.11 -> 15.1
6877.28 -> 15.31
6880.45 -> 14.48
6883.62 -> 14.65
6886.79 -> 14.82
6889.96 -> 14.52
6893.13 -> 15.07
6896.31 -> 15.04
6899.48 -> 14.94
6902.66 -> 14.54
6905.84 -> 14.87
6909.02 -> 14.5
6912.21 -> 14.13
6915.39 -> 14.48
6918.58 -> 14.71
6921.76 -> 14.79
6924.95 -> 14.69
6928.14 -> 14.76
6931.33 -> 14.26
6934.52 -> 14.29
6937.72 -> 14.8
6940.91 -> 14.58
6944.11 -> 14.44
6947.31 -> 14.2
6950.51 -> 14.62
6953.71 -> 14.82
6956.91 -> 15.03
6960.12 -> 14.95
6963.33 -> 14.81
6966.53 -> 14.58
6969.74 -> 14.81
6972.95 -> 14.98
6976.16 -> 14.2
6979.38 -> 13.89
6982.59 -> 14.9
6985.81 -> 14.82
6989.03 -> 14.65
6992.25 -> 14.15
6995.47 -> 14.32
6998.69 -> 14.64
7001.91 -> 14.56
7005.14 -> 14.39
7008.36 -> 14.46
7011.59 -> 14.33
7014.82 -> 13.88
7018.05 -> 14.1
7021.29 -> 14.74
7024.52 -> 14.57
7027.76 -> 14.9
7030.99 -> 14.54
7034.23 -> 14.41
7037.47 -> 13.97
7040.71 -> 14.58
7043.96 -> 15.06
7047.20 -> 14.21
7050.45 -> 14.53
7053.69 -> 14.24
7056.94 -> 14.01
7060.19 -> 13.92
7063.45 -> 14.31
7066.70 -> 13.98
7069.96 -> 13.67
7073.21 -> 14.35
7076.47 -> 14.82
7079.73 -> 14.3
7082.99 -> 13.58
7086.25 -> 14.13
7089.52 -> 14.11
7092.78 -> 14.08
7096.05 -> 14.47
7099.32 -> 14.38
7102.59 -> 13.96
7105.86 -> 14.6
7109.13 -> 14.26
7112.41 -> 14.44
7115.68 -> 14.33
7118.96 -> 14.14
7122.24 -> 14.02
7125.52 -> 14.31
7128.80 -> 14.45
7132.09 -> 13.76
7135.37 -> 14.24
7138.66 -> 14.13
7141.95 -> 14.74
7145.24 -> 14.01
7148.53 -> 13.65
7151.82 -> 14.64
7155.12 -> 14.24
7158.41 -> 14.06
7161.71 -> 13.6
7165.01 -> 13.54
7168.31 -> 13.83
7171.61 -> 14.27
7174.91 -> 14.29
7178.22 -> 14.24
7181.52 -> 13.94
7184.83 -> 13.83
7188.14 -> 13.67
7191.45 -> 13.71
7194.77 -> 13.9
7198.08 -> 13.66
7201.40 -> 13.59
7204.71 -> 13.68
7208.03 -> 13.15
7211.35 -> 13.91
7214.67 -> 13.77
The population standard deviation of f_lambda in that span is 0.19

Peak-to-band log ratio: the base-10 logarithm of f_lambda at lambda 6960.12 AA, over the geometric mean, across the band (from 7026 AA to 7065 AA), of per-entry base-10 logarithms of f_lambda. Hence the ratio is 1.014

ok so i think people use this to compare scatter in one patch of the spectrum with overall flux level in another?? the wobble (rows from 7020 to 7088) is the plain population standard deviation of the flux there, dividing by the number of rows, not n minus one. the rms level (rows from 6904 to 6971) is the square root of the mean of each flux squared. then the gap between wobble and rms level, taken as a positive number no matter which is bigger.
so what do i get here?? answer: 14.2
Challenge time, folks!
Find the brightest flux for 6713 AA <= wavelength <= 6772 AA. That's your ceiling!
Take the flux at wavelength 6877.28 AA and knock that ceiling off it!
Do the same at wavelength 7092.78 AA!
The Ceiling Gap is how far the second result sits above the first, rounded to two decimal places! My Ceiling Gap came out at -1.23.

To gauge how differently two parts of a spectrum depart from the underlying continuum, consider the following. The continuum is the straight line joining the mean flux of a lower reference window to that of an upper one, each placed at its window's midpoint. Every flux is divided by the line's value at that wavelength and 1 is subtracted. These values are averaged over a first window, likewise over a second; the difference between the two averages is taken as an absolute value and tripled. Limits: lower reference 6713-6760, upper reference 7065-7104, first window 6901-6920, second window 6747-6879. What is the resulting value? 0.029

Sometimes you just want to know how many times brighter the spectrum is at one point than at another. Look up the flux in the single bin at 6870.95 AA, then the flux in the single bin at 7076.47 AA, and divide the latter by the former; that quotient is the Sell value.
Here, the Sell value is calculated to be 0.96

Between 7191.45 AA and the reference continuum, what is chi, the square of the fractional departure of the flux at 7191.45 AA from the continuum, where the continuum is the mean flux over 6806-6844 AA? 0.006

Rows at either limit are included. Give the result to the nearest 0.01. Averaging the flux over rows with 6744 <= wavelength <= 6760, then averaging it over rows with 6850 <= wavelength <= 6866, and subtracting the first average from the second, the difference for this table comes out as -0.30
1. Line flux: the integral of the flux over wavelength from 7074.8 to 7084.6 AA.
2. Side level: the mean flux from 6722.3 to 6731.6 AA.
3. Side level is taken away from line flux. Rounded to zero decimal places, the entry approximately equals 124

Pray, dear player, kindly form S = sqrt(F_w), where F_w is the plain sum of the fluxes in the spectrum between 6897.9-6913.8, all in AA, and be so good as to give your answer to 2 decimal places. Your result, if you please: 8.54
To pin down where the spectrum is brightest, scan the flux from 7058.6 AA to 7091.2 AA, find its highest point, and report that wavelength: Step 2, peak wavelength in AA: 7076.47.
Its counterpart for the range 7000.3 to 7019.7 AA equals 7001.91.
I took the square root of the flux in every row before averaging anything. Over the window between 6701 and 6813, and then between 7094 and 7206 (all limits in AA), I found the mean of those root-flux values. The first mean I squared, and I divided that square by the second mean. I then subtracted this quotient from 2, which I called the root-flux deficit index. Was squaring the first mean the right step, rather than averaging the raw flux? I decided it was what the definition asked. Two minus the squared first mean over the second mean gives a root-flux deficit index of -2.04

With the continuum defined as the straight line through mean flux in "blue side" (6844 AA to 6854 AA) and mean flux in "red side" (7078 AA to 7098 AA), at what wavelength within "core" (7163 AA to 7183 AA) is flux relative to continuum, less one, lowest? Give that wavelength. 7165.01 AA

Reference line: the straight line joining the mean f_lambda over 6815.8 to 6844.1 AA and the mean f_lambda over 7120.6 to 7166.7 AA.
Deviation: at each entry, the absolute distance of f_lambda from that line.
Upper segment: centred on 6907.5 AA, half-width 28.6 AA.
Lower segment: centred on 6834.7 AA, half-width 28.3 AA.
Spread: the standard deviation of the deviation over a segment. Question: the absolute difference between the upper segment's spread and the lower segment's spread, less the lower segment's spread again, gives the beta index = -0.13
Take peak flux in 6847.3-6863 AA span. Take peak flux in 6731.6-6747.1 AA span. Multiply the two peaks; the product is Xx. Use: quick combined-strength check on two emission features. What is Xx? 241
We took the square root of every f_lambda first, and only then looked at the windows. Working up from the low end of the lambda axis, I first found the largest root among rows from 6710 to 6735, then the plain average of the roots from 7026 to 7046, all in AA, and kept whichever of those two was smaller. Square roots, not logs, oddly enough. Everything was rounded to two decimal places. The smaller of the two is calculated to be 3.82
